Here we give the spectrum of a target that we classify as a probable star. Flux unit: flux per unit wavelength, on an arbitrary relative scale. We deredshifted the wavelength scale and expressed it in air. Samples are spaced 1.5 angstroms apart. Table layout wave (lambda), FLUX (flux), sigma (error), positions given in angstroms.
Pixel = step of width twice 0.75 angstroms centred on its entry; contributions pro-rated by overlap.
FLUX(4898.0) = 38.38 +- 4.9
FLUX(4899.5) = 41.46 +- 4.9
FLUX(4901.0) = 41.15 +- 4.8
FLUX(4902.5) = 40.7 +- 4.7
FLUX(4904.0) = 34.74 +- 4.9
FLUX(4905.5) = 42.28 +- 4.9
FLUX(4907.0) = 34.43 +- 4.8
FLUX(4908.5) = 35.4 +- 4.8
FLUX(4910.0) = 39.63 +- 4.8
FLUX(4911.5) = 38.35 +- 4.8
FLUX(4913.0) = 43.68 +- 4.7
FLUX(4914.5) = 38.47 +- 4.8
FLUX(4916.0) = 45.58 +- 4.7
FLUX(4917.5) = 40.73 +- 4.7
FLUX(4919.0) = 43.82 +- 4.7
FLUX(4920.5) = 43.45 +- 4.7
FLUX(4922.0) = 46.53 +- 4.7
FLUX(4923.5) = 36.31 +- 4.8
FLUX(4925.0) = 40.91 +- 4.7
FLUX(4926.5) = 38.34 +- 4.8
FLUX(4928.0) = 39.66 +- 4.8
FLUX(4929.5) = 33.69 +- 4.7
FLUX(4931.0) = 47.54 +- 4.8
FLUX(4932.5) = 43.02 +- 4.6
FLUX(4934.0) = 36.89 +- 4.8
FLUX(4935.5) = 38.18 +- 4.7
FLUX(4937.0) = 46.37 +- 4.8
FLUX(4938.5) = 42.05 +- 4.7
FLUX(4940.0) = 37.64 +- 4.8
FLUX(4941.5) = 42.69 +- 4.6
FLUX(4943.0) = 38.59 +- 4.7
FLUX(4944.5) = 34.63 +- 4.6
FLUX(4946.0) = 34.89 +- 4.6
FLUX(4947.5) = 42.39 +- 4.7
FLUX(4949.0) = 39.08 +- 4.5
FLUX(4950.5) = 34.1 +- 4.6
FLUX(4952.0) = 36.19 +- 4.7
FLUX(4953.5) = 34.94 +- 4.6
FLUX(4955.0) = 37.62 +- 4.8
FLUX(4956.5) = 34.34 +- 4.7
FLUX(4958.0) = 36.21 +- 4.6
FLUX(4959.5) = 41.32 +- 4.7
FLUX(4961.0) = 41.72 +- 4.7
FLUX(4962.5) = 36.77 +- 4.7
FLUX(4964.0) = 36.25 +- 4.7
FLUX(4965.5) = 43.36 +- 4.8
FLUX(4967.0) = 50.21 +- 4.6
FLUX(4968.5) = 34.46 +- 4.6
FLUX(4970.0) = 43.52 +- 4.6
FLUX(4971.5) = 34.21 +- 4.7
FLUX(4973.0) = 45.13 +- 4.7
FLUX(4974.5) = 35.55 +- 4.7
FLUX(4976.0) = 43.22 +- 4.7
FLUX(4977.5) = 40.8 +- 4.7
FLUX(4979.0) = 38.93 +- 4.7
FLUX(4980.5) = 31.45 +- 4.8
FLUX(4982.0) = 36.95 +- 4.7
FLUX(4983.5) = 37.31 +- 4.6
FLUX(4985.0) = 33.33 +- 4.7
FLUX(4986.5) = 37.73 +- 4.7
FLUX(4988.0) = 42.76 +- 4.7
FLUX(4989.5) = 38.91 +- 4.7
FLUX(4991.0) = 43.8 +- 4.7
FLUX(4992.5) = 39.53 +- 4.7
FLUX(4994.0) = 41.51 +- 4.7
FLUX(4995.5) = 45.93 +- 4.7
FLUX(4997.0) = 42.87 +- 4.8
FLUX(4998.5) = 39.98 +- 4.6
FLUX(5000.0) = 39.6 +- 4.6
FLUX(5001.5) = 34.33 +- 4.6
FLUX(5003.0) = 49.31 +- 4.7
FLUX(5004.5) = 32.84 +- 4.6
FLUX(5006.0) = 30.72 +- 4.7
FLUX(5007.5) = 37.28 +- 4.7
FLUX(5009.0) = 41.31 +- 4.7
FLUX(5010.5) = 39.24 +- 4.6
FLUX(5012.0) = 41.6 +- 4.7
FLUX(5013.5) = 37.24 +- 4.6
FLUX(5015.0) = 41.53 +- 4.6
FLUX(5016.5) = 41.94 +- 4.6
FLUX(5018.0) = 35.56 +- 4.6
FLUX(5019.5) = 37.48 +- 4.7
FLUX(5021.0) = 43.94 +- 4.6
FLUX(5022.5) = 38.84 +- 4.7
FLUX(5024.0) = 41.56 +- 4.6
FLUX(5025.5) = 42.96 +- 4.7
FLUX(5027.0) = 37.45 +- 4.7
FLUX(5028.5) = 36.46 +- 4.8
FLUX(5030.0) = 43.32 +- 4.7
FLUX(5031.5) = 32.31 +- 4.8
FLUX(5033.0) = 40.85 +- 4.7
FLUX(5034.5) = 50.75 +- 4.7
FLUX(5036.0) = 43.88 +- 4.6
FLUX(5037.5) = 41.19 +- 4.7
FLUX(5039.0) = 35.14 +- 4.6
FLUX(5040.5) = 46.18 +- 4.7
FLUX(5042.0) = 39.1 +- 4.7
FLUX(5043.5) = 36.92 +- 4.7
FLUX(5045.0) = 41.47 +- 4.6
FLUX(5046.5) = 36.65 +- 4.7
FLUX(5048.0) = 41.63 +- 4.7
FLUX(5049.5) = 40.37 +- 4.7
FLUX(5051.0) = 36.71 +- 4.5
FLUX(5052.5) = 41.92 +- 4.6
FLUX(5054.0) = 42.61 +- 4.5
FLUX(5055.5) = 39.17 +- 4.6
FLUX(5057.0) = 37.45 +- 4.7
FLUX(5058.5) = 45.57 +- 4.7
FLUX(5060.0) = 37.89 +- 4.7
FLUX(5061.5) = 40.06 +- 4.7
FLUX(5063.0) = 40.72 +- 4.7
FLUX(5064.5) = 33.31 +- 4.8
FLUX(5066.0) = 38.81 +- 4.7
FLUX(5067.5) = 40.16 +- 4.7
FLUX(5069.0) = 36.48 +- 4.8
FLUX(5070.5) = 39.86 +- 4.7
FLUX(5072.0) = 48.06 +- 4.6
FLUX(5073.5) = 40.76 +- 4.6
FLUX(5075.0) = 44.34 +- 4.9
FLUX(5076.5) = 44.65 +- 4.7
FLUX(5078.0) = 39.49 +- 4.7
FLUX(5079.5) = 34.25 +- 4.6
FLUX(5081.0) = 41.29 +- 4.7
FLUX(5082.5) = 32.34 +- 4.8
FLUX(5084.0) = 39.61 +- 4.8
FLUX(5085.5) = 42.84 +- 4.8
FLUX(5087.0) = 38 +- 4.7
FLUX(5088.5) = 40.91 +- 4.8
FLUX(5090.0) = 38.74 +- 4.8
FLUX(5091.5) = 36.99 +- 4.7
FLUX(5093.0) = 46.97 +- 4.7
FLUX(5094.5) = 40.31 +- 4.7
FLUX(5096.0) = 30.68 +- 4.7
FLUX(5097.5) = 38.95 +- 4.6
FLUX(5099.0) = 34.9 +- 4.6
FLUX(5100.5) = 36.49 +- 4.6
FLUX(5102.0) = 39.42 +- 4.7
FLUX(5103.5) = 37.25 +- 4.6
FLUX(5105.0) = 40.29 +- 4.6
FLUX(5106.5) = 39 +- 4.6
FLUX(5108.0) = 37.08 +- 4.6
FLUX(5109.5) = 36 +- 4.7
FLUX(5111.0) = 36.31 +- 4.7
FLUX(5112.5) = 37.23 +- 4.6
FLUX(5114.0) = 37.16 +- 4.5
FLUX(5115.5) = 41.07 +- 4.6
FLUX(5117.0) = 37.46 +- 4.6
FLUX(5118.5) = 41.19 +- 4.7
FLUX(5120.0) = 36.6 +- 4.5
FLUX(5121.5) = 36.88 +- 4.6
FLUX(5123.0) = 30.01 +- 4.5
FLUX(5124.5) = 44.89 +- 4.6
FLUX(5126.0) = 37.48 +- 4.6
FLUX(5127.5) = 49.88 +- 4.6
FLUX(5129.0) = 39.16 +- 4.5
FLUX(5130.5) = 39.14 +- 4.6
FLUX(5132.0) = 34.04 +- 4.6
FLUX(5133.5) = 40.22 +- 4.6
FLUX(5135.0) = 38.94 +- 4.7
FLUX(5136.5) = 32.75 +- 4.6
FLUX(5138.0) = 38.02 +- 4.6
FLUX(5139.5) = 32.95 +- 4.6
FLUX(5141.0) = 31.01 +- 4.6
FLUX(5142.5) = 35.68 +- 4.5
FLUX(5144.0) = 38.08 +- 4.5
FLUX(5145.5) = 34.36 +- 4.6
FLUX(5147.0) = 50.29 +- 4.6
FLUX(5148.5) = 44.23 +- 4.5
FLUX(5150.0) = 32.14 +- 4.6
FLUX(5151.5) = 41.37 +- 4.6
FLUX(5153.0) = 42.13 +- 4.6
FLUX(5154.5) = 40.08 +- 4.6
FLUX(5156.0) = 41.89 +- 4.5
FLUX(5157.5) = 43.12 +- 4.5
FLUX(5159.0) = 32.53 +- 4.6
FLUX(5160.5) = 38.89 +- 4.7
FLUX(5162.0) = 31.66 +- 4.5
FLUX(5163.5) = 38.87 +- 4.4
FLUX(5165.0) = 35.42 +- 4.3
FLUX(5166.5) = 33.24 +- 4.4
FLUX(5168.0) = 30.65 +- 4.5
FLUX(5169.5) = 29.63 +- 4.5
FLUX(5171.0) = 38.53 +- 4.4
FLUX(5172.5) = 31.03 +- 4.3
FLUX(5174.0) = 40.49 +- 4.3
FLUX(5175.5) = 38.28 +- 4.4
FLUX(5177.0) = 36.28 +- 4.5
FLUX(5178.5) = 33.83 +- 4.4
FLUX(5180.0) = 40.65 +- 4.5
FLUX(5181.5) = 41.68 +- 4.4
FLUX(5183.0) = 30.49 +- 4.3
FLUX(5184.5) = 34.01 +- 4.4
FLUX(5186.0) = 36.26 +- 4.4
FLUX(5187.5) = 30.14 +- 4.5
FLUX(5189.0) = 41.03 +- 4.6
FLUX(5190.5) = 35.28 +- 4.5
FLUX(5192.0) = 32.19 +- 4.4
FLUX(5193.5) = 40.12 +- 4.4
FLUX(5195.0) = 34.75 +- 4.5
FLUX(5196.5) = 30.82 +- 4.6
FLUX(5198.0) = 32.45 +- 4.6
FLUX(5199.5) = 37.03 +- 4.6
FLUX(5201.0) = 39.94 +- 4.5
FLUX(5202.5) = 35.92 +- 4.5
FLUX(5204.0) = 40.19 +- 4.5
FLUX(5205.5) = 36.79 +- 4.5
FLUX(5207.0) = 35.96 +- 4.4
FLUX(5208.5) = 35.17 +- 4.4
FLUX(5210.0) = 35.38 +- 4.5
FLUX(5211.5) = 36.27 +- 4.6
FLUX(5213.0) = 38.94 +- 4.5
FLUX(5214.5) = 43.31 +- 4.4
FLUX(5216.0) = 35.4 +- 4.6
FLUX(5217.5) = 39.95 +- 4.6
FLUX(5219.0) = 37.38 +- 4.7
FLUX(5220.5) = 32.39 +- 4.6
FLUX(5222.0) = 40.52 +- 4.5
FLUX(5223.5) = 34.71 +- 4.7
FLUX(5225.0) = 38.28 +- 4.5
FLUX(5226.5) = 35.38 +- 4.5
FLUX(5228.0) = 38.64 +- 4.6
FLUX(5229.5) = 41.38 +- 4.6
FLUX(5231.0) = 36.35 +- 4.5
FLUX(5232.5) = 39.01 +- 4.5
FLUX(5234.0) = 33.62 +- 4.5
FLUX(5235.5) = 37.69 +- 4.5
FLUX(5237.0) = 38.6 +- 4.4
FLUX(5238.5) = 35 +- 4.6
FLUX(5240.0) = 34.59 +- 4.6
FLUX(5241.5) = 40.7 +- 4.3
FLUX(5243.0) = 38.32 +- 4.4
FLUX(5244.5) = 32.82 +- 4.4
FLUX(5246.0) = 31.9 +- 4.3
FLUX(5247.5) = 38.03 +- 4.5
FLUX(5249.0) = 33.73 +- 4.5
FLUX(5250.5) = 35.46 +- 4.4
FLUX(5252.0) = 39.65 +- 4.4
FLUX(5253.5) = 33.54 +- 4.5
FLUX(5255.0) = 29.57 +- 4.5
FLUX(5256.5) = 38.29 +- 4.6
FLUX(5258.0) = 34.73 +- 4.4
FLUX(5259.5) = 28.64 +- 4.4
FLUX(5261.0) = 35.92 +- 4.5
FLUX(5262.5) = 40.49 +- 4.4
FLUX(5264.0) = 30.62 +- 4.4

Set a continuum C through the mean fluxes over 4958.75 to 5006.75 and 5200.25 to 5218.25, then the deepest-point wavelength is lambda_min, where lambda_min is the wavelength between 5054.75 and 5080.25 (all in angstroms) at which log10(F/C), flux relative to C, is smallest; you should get 5064.5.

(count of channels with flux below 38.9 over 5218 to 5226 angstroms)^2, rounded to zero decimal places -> 16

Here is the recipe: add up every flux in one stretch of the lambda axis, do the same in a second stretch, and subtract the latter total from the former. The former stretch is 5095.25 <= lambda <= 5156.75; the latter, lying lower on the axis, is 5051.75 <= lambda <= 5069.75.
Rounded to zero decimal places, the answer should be 1089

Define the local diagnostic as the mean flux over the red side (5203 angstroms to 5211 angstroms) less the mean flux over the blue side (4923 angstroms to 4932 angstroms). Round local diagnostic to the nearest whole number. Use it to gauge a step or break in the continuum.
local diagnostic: -3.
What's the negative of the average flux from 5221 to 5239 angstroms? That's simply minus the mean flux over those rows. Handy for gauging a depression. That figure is -37.4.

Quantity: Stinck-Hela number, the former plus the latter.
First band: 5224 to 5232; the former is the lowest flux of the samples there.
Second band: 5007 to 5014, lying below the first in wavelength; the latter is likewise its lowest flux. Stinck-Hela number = 72.6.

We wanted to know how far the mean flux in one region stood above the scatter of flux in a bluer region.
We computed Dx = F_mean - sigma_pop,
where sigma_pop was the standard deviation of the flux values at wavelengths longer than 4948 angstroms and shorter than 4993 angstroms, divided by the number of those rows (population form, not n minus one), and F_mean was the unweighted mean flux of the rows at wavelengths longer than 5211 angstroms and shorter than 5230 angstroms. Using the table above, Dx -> 33.7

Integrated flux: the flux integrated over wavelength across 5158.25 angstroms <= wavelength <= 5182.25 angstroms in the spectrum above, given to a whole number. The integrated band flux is 857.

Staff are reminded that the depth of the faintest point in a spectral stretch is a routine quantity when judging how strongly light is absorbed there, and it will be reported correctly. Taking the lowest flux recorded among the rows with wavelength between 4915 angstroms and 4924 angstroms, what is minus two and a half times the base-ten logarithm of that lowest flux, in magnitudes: -3.90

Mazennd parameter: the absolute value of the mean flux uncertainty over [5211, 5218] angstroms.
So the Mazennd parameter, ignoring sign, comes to 4.54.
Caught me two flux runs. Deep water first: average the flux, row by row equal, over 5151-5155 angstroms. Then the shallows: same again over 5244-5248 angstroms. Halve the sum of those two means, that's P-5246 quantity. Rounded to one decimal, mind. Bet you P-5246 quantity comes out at 37.7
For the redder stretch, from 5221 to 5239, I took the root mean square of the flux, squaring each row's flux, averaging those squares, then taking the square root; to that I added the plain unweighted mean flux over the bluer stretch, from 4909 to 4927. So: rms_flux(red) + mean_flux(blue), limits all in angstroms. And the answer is 78.8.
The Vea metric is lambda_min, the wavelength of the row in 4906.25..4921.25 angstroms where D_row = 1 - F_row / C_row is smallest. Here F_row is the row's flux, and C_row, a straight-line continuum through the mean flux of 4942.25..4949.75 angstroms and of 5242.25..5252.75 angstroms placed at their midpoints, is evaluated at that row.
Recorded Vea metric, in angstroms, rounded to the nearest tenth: 4916.0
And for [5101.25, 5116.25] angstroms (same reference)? 5115.5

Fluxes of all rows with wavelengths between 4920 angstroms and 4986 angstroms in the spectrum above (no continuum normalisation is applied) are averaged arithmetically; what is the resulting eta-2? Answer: 39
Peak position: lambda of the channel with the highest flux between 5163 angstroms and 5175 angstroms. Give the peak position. 5174.0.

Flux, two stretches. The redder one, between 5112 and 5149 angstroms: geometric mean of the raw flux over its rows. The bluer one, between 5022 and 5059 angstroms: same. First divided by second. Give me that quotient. 0.95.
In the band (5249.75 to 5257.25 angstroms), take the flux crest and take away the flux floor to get 10.1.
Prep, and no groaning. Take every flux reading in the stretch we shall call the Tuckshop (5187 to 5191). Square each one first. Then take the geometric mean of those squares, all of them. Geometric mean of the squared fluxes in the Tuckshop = 1239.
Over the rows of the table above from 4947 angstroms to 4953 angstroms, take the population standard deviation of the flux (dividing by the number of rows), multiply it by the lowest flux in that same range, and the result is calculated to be 106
